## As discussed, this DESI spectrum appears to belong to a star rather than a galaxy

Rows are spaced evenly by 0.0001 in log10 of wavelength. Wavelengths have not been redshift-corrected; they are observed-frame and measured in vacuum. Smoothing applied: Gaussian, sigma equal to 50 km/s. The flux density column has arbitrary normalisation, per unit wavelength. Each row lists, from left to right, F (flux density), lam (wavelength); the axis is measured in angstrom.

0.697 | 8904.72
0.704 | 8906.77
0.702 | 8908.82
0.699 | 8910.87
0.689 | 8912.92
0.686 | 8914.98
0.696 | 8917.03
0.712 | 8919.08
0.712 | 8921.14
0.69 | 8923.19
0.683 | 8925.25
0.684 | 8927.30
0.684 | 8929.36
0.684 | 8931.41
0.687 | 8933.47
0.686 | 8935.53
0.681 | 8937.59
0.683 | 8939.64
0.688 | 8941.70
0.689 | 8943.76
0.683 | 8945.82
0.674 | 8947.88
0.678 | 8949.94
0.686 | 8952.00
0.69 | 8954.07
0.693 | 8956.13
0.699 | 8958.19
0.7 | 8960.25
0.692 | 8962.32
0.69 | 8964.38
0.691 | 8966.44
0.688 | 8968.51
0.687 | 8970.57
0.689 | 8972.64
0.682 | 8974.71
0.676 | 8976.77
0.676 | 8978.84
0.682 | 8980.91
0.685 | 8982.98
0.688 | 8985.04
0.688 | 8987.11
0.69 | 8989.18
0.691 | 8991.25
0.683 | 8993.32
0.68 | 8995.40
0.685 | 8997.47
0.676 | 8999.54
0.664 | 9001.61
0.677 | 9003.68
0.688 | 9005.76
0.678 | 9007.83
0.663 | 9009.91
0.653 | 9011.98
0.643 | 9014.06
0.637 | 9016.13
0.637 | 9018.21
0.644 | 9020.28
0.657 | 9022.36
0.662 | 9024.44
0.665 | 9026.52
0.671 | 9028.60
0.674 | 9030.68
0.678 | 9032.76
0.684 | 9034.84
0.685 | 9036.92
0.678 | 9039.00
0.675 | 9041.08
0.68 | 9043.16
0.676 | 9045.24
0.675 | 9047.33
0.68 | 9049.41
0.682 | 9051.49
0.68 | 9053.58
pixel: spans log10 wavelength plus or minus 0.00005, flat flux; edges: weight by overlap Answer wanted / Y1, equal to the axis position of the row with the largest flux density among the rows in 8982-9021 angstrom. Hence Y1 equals 8991.25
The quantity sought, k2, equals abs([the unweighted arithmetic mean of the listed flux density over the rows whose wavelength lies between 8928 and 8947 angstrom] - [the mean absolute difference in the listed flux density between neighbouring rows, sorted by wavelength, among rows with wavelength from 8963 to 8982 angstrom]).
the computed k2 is 0.682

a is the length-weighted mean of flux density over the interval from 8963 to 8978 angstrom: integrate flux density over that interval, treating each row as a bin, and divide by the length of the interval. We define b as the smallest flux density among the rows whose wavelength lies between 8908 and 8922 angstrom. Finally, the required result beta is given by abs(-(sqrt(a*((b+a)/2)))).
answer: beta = 0.686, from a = 0.686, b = 0.686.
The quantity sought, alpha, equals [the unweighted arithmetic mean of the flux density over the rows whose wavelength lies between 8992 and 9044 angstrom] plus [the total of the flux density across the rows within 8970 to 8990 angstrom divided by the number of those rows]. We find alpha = 1.35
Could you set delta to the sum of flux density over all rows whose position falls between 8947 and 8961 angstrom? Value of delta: 4.8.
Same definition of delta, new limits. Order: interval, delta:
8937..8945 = 2.7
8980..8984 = 1.4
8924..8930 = 2.1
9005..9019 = 4.6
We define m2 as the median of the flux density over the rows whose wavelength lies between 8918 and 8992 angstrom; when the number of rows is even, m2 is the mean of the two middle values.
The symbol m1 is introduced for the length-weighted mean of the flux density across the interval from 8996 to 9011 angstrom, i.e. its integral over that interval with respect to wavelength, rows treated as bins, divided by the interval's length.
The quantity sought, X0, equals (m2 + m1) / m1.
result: 2.02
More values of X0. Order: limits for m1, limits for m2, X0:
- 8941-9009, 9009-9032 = 1.96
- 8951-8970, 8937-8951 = 1.99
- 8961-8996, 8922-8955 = 2.00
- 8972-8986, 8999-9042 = 1.98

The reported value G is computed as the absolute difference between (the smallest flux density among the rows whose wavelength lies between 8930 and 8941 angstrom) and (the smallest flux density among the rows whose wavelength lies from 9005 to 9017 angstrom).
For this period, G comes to 0.04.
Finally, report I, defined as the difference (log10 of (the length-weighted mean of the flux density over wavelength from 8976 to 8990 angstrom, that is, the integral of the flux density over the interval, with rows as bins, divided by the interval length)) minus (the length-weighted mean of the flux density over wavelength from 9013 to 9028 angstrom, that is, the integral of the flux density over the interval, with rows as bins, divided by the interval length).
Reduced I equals -0.81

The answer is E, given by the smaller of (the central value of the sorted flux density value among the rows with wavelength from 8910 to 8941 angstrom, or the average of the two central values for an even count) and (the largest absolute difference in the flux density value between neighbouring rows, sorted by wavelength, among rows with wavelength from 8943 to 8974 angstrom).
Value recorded 0.009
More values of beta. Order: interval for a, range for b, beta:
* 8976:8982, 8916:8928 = 0.679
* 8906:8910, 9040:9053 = 0.696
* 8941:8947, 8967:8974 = 0.686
